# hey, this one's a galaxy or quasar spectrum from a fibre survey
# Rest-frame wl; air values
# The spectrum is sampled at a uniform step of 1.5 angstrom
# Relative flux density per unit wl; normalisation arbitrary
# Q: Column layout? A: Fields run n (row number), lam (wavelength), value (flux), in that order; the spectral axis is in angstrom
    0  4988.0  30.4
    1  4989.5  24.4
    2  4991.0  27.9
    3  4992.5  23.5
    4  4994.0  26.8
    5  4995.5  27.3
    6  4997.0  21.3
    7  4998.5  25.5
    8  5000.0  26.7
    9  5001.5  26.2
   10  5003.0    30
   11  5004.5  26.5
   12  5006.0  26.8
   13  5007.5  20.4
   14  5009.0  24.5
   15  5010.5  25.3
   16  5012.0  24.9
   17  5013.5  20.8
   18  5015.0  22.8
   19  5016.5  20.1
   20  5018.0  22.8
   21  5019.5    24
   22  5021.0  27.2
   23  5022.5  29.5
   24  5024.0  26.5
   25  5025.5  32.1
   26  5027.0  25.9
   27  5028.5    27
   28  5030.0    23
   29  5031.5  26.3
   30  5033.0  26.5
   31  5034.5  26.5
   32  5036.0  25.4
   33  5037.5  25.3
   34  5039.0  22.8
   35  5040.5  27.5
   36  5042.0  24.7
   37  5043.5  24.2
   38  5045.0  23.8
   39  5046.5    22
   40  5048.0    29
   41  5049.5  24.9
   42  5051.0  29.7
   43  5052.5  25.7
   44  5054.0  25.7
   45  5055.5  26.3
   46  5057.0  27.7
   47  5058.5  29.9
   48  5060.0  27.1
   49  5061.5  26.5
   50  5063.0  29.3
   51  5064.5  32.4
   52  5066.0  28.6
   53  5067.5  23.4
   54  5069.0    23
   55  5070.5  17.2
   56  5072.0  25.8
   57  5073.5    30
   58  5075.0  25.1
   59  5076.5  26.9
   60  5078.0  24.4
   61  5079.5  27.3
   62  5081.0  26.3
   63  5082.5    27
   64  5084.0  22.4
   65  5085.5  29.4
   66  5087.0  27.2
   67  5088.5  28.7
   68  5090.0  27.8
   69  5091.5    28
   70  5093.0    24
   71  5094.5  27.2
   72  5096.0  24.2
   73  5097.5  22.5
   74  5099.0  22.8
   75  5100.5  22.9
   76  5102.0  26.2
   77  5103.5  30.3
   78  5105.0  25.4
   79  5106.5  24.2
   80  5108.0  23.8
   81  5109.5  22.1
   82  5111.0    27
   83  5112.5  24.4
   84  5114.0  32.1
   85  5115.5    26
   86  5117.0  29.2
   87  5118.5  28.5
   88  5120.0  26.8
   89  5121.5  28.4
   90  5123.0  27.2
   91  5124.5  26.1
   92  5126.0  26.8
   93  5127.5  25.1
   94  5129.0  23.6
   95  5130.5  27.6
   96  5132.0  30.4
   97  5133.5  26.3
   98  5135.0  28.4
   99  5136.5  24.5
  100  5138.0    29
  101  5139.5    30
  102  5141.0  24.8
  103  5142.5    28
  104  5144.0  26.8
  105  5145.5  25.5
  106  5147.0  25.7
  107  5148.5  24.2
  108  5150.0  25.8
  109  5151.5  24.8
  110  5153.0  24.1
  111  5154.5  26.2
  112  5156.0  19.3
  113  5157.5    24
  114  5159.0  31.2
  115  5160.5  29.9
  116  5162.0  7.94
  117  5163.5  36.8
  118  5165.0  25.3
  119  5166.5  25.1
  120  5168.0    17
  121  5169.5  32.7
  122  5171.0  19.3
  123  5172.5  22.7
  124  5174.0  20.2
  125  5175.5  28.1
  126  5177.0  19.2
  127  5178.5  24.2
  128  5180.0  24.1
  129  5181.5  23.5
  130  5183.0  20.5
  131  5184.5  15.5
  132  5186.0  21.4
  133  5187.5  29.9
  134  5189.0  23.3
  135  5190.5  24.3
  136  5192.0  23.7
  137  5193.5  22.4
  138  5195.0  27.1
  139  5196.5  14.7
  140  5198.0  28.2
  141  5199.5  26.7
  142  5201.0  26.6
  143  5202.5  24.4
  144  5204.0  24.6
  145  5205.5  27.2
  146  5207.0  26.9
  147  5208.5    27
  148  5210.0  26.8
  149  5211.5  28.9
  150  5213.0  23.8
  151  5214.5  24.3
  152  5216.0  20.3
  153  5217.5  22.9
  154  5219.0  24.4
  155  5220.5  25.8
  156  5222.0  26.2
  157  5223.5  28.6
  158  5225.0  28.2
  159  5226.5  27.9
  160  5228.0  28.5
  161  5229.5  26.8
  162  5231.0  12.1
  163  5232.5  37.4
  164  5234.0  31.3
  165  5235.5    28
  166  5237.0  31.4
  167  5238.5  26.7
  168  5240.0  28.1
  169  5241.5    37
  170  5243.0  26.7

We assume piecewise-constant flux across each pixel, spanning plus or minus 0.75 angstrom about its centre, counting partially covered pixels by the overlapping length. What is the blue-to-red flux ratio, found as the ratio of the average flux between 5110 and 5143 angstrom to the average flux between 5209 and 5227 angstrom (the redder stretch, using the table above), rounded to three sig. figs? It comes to 1.06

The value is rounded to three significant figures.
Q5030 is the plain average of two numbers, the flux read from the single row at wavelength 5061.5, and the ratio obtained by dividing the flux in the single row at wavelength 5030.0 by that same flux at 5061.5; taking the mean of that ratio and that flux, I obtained 13.7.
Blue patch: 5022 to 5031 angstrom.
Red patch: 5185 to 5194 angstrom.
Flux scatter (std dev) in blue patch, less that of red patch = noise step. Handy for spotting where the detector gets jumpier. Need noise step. 0.1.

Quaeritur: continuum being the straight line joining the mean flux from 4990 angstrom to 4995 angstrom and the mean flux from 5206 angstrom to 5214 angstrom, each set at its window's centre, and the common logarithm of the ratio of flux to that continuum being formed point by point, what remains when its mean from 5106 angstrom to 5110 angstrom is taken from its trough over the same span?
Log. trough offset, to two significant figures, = -0.024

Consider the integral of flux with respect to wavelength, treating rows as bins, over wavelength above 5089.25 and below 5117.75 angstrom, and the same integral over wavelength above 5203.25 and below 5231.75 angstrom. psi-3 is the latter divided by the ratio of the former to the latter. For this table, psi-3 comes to 709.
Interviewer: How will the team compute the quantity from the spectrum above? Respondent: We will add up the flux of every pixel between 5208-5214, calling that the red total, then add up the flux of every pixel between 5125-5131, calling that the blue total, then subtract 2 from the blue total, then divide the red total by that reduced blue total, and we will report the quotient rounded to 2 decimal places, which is 1.05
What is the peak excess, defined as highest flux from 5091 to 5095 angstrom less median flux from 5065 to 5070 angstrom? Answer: 4.6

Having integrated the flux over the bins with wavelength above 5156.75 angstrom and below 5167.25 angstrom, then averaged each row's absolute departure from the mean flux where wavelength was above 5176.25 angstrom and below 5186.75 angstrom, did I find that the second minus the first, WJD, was -268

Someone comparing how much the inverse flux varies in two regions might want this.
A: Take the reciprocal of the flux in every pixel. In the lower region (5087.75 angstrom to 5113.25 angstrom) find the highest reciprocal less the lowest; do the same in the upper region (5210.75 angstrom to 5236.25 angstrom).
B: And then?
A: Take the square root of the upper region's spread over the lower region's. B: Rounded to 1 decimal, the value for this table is 2.1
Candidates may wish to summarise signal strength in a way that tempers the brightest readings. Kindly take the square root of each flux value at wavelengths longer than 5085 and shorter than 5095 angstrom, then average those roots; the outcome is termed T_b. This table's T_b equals 5.2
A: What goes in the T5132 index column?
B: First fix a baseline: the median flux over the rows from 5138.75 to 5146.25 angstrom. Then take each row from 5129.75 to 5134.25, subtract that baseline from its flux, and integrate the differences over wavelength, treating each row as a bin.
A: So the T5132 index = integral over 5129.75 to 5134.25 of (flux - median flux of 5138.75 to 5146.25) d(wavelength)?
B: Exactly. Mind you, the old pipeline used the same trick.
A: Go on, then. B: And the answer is 6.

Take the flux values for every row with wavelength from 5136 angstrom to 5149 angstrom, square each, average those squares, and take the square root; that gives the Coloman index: 26.6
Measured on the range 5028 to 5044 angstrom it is 25.4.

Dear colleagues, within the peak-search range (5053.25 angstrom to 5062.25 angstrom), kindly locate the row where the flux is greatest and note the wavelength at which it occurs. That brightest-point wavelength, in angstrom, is 5058.5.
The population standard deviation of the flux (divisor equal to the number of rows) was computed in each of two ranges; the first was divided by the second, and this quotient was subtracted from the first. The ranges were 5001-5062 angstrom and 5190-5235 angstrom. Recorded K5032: 2.0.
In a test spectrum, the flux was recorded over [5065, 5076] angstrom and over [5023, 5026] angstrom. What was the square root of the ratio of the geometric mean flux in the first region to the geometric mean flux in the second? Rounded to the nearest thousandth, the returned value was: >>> 0.915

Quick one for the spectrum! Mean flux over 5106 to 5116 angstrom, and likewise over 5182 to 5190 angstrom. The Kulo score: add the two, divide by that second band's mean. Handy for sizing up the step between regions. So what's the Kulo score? 2.16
